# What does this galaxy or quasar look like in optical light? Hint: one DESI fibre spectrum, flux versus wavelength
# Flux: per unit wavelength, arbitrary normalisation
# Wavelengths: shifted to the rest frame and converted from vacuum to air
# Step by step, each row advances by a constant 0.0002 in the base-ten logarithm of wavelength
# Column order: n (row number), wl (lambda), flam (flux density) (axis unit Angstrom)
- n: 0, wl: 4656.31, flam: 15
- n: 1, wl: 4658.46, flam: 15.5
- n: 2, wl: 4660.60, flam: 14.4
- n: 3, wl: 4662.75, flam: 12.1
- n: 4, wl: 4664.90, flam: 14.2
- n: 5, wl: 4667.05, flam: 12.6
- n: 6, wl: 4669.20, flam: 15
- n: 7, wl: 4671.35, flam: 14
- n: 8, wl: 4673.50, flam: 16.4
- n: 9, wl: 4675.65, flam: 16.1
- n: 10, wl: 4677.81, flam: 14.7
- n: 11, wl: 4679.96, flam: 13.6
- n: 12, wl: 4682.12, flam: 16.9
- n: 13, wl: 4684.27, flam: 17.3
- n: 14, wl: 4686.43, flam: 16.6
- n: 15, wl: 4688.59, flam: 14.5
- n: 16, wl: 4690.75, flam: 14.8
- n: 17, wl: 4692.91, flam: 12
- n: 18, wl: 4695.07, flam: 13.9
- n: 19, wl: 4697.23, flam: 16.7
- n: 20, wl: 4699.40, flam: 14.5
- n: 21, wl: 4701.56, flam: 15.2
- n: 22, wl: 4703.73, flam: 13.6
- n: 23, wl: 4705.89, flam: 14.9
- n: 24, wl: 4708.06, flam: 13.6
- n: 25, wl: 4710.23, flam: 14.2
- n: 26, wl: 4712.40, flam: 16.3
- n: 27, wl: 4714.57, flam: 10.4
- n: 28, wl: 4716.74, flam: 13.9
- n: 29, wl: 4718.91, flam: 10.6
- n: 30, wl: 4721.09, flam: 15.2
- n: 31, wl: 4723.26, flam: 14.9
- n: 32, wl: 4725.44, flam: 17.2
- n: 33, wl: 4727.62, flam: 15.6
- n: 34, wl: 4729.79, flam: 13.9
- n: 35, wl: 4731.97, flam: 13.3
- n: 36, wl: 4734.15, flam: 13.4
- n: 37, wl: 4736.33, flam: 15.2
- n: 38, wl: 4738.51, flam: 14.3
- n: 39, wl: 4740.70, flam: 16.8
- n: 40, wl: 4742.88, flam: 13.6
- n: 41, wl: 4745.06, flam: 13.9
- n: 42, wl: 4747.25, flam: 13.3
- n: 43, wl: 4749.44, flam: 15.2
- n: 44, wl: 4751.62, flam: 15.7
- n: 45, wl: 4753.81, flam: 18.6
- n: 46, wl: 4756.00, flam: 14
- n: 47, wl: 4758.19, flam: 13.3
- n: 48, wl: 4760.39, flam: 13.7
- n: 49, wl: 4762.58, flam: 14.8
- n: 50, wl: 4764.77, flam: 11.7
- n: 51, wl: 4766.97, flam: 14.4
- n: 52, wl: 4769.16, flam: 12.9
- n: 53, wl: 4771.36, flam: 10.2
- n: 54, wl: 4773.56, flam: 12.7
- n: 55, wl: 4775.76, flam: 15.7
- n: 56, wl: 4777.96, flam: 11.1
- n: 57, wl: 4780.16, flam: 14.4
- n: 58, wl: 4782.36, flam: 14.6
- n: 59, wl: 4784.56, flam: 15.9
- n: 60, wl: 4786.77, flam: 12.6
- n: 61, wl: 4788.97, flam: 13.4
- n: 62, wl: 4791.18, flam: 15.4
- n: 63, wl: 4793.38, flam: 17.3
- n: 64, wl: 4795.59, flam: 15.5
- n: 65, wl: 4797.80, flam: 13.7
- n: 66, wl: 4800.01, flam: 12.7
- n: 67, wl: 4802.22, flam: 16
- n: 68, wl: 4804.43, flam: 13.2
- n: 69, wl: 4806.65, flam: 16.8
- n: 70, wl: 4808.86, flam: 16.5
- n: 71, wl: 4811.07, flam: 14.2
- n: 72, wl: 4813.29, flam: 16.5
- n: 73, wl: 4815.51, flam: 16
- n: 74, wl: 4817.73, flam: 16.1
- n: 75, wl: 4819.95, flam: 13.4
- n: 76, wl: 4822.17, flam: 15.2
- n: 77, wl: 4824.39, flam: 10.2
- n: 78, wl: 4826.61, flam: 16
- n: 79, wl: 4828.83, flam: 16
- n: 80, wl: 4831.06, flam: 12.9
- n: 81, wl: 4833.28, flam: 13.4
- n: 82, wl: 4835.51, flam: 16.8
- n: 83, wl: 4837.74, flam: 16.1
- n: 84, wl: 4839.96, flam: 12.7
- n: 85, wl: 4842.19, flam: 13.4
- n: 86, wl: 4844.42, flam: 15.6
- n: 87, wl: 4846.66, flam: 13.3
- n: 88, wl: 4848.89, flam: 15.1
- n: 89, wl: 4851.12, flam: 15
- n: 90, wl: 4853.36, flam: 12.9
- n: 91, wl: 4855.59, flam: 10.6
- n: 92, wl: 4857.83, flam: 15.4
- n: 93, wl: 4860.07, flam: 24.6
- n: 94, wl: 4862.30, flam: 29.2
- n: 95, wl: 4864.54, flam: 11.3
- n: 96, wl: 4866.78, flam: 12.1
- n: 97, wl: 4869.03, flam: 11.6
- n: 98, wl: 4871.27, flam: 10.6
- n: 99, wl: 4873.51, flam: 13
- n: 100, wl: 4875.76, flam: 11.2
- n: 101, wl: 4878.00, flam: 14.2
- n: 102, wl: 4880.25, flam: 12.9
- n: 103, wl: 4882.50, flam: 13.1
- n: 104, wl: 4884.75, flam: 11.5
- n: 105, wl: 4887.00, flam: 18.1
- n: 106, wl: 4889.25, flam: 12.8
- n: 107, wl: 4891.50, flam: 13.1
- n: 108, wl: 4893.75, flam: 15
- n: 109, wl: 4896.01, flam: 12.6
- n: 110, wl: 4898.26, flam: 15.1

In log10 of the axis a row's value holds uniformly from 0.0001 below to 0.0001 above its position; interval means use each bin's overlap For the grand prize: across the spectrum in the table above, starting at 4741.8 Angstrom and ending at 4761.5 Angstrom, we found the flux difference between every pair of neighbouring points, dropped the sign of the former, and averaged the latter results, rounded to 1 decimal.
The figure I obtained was 1.5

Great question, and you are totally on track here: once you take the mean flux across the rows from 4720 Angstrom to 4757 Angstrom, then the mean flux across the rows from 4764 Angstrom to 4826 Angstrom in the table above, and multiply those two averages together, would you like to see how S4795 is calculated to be 213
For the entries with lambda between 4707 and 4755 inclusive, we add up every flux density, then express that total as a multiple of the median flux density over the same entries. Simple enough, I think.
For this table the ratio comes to 22.4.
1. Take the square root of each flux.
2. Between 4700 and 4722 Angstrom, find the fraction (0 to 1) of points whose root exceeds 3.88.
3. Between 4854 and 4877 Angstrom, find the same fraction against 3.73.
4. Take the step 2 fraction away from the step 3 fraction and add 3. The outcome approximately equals 3.00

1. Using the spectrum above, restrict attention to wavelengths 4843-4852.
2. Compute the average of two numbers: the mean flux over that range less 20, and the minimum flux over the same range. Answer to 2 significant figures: 4.0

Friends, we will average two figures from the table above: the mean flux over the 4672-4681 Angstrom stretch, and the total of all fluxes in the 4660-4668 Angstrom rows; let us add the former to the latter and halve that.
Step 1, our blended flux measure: 34.2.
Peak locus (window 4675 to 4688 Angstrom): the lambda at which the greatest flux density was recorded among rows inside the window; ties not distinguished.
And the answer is 4684.27 Angstrom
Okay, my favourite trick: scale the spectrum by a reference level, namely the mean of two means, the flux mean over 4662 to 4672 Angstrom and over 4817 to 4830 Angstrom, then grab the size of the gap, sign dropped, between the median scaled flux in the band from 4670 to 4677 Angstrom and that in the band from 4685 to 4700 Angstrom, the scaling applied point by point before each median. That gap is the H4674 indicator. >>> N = 0.11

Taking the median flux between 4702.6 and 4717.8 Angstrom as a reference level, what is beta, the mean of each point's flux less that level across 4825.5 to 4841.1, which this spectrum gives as 0.94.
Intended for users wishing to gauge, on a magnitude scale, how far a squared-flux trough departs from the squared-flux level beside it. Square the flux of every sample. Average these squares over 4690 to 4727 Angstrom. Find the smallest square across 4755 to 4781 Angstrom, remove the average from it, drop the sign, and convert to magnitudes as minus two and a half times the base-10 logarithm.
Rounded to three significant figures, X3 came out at -5.02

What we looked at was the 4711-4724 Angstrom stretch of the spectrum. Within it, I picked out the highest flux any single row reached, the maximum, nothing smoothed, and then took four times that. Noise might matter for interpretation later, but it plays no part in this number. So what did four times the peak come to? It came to 65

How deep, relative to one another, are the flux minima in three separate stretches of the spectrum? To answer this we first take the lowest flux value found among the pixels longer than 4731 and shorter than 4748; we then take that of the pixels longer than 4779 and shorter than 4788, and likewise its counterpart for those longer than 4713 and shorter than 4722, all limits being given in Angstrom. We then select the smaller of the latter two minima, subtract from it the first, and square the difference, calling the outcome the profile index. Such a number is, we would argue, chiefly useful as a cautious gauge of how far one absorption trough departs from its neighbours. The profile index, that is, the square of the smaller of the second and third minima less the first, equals 8.4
